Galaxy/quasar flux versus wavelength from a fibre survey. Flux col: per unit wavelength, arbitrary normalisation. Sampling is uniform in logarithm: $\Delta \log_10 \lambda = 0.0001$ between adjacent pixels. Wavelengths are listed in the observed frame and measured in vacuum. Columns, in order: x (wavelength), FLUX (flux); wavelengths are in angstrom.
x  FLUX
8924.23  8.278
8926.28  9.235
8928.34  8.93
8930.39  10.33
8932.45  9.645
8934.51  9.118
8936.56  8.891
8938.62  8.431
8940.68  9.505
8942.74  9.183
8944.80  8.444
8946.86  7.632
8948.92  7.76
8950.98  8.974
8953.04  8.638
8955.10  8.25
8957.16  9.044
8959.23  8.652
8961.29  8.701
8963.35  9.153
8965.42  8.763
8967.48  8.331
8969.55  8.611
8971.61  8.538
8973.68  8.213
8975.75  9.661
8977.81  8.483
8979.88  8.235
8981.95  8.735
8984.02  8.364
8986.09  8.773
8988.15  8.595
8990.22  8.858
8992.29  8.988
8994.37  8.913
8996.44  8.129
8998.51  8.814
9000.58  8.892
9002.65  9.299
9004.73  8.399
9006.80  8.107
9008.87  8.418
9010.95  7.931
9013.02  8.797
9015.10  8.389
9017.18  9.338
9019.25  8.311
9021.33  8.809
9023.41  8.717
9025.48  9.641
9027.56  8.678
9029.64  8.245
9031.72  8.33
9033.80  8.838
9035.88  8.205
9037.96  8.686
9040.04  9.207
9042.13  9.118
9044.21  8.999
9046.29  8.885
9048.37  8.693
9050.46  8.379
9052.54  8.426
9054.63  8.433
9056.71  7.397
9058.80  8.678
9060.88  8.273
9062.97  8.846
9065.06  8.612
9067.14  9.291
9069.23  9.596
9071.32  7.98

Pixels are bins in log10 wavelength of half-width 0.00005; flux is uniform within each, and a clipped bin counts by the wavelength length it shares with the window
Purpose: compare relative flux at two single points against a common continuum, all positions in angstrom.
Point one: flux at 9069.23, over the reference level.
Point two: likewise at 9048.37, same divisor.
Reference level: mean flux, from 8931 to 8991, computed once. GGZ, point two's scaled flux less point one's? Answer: -0.10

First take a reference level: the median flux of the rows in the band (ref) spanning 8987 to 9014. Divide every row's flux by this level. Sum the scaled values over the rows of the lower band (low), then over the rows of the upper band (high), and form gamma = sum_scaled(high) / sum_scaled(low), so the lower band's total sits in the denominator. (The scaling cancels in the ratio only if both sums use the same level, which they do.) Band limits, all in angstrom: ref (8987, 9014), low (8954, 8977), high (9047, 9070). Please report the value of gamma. 0.987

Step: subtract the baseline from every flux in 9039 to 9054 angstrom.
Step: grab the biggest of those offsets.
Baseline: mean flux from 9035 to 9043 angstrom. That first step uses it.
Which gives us 0.40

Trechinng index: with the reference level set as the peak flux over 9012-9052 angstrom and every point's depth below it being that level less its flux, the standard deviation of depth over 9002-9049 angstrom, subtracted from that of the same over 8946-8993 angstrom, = 0.00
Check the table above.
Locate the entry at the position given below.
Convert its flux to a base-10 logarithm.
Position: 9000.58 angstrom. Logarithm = 0.949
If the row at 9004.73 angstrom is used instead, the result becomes 0.924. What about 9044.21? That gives 0.954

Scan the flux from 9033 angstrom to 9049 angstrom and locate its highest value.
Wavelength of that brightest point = 9040.04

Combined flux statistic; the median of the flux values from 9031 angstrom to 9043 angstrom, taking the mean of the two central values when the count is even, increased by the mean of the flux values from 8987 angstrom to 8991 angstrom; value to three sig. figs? 17.5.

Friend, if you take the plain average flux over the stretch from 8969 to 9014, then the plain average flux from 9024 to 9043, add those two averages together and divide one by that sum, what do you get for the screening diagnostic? 0.0575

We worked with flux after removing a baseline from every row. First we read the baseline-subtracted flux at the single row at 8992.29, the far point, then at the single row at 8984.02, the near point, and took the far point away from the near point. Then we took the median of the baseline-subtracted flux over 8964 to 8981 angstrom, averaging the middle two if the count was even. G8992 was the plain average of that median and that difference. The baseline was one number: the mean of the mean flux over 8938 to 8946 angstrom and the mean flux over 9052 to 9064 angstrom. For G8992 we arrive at -0.36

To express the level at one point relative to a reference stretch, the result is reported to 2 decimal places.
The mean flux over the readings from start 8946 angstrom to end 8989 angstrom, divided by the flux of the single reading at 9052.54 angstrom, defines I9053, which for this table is 1.02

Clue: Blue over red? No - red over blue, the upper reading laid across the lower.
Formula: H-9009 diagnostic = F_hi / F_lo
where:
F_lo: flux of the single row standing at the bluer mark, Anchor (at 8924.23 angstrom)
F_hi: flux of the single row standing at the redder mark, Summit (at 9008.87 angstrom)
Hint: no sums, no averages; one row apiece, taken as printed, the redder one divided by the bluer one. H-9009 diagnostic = 1.02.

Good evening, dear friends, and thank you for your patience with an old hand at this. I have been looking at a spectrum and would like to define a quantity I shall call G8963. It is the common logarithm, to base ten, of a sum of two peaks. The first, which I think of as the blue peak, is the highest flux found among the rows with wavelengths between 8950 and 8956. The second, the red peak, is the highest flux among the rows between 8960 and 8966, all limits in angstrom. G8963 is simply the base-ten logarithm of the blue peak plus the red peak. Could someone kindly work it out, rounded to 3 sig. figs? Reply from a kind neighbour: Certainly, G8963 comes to 1.26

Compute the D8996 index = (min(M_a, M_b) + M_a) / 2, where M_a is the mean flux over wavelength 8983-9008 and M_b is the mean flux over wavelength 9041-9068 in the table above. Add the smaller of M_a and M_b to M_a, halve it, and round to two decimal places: 8.65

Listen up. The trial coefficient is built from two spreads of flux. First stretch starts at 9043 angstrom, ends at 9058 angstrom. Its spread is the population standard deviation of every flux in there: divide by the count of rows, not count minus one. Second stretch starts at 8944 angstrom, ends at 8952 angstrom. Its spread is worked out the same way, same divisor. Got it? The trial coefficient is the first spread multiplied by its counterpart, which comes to 0.26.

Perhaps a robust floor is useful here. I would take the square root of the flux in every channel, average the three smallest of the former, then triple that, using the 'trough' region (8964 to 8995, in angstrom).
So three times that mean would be 8.62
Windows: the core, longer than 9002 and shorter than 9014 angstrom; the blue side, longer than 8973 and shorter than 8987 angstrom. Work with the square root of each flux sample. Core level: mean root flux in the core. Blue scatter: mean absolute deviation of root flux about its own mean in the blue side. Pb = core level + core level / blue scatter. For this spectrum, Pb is 51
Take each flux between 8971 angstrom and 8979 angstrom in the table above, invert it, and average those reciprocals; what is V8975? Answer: 0.115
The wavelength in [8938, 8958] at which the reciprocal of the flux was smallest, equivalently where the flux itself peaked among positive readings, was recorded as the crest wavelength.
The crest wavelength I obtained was 8940.68 angstrom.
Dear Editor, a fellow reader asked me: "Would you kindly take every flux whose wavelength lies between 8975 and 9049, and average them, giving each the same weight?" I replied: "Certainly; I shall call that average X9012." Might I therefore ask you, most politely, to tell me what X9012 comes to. 8.71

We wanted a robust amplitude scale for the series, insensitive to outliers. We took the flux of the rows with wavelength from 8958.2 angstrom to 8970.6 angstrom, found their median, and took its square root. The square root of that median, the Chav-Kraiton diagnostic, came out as 2.95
